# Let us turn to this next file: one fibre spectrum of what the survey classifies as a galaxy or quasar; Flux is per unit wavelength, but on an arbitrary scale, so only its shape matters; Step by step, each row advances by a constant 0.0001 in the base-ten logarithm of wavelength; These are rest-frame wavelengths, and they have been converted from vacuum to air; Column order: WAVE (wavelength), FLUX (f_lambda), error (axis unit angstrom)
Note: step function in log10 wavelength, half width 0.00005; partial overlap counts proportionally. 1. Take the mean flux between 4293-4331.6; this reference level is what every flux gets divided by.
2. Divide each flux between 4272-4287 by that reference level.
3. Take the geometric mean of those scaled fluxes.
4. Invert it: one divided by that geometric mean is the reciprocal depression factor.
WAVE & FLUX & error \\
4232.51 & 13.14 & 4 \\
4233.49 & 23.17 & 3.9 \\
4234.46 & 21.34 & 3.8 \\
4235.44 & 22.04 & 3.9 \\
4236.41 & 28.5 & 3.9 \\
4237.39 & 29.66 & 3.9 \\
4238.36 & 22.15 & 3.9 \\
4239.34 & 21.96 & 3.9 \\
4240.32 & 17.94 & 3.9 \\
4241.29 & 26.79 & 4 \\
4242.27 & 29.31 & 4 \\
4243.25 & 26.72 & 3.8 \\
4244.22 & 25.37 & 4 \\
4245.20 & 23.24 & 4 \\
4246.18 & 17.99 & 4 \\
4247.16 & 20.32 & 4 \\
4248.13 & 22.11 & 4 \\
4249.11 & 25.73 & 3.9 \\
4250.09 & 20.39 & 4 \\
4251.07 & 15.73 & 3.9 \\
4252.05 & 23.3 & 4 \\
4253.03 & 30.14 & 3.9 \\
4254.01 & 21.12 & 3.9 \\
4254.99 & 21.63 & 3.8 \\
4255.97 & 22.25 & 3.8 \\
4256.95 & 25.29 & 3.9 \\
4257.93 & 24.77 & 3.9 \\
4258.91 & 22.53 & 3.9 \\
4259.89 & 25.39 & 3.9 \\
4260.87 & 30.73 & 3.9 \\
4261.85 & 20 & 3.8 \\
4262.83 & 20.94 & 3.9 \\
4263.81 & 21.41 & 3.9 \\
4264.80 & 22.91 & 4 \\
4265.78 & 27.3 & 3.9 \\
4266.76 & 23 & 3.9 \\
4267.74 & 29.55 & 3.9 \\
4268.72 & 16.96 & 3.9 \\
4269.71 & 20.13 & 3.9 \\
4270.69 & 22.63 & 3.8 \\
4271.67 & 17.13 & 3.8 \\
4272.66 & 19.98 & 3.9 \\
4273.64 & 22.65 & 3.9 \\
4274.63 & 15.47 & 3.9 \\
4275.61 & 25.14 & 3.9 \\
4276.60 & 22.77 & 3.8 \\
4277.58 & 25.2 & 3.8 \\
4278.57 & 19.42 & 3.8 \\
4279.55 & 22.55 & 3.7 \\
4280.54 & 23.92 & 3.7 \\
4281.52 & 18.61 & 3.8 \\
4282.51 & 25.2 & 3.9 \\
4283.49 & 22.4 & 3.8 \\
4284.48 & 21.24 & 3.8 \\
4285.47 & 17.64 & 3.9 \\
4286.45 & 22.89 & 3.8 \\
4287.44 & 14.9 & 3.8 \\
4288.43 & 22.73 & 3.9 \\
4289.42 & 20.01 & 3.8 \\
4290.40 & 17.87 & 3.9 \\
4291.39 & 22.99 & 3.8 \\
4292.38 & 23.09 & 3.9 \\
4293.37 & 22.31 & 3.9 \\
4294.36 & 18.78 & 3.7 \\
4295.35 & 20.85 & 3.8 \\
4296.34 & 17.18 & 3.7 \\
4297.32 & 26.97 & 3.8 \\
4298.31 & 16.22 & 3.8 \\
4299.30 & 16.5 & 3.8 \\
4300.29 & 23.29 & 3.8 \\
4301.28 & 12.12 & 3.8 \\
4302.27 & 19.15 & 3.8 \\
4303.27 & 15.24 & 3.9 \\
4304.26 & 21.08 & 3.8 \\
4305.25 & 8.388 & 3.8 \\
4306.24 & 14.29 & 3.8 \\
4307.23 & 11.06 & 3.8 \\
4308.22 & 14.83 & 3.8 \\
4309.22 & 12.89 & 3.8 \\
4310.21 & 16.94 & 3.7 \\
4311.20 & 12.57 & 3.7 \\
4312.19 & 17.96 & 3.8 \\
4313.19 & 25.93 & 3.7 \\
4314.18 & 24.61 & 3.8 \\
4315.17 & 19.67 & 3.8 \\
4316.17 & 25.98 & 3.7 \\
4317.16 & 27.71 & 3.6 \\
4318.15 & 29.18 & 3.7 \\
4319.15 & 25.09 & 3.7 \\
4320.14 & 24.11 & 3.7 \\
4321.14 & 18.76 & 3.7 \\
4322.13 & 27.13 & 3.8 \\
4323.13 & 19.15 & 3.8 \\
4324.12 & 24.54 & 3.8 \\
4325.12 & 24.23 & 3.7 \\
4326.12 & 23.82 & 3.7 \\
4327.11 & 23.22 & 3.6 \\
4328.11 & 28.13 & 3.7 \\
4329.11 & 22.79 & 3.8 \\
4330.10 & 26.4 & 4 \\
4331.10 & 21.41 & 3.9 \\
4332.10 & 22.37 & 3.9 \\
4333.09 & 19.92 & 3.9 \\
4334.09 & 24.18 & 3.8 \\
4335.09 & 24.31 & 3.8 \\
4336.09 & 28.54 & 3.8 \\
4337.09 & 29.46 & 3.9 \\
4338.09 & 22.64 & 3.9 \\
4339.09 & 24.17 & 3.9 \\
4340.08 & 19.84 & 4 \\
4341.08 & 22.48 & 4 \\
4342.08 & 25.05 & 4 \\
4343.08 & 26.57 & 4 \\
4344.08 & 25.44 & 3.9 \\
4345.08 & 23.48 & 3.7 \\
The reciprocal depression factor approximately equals 0.96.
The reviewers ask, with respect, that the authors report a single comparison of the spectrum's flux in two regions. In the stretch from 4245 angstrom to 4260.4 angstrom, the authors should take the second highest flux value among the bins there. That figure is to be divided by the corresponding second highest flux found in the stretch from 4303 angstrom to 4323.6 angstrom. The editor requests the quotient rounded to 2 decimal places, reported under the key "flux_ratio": 0.93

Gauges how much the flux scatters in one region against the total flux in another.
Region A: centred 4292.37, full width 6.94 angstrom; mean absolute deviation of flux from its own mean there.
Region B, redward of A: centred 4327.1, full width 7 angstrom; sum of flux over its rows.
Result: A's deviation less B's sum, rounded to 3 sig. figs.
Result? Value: -171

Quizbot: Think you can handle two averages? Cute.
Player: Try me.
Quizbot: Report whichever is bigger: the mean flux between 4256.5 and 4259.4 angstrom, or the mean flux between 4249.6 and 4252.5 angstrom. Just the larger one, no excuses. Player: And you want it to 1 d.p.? 24.2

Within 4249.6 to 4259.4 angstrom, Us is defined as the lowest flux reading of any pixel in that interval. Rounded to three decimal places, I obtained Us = 15.730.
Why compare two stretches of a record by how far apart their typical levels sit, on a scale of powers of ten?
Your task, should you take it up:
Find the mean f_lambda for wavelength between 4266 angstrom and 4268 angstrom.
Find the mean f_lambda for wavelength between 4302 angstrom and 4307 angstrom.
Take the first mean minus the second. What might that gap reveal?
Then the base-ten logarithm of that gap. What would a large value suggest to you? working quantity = 1.0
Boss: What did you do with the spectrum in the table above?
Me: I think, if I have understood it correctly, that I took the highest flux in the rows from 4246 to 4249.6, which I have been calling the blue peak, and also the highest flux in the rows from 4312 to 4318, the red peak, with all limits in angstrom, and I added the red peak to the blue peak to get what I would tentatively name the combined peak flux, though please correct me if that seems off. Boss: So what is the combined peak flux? 53.4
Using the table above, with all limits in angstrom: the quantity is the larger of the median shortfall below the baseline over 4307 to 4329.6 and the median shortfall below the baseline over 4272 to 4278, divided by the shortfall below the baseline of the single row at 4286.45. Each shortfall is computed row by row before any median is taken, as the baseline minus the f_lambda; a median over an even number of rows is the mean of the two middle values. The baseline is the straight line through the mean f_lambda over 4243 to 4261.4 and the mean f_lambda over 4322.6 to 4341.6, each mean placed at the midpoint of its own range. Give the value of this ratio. 1.2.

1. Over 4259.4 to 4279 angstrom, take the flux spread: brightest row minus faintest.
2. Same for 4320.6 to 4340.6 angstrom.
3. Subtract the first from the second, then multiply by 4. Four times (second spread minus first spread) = -18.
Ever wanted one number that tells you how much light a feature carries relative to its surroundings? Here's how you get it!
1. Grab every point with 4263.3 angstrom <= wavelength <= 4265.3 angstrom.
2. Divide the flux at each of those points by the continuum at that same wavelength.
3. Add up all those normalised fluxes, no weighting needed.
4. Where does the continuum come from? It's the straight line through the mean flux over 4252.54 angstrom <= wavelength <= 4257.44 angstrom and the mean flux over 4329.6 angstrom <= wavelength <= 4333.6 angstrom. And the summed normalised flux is 1.85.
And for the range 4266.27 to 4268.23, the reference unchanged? 2.20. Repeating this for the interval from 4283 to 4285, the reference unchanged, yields 1.86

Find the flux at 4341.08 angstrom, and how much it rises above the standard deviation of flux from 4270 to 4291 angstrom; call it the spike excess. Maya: 19.4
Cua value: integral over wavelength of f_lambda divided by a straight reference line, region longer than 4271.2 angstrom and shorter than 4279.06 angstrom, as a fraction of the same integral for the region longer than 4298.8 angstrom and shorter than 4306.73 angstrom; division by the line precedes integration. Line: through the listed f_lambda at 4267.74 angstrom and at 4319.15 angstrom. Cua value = 1.2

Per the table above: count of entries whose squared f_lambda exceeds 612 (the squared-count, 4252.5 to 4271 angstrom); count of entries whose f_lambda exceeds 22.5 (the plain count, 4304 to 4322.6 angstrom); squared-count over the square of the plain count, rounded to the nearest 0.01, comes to 0.11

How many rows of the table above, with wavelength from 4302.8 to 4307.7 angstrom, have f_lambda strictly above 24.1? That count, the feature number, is 0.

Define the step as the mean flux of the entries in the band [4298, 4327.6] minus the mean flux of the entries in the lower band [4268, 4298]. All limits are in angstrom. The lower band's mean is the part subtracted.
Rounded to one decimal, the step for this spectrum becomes -1.1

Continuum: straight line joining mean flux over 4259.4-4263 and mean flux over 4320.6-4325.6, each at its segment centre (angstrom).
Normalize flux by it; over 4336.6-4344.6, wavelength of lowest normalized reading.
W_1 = 4340.08 angstrom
